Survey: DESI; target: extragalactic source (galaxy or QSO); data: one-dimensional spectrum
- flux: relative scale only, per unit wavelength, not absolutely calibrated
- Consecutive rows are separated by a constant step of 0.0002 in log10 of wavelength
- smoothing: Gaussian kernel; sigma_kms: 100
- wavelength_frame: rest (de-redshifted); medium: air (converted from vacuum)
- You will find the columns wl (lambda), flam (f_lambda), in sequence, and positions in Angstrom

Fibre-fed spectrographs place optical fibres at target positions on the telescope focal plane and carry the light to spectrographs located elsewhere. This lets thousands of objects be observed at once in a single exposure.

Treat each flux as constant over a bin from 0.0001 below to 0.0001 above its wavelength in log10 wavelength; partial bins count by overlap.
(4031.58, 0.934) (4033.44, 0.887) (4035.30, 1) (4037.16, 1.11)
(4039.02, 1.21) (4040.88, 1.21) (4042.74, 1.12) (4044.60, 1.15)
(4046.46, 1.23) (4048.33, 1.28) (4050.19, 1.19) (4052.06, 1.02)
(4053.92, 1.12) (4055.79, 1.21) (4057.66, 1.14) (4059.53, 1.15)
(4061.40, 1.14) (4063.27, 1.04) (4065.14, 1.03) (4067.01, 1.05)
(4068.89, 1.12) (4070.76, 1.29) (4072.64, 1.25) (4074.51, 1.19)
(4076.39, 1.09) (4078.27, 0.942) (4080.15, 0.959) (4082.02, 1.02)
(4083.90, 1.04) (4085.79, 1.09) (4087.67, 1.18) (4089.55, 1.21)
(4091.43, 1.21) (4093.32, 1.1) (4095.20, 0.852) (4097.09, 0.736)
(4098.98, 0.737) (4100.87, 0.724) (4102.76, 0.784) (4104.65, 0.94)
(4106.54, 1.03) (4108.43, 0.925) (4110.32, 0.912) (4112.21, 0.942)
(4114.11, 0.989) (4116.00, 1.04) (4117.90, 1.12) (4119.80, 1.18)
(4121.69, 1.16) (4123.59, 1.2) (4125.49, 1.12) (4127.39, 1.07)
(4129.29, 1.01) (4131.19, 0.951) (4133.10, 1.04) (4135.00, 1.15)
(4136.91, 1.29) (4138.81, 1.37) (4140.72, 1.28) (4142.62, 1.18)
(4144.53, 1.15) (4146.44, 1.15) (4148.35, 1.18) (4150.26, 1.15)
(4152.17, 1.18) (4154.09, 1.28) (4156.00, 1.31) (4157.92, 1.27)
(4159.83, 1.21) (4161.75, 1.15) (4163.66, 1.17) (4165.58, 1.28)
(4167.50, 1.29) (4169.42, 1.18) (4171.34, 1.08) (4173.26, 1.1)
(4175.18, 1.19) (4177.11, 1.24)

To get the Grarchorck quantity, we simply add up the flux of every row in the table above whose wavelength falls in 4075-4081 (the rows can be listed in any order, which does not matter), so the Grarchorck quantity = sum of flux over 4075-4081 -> 2.99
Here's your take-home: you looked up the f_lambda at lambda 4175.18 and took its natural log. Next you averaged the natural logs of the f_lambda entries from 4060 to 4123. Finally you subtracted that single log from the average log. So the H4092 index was -0.15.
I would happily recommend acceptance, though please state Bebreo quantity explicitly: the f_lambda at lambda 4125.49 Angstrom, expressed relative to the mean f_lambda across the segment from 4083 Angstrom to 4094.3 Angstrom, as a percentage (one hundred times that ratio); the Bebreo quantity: 98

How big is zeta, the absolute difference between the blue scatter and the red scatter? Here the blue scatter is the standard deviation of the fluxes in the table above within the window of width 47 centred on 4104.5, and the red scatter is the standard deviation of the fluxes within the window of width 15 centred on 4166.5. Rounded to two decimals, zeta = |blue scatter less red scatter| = 0.08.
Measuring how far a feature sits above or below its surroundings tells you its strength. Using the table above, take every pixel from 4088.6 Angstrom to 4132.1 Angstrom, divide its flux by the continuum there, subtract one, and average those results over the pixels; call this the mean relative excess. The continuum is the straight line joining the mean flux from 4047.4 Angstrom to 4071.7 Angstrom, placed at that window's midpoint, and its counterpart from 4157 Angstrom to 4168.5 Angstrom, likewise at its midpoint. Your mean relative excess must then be -0.16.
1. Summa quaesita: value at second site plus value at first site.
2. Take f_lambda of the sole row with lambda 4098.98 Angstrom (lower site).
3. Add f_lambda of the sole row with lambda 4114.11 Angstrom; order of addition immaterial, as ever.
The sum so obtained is 1.73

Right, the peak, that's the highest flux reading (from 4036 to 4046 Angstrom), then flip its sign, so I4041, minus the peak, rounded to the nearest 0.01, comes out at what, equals -1.21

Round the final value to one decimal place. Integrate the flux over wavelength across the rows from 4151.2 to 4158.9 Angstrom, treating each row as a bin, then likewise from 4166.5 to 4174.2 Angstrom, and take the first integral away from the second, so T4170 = -0.7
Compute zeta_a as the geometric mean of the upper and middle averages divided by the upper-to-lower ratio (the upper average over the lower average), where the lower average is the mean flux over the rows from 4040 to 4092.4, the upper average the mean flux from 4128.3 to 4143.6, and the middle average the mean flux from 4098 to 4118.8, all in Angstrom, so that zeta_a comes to 1.01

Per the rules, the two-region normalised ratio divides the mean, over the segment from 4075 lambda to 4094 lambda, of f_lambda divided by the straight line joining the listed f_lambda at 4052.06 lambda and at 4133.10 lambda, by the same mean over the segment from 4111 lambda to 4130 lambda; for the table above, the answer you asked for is 1.01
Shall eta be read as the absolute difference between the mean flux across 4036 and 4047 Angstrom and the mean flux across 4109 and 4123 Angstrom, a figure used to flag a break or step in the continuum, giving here 0.12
